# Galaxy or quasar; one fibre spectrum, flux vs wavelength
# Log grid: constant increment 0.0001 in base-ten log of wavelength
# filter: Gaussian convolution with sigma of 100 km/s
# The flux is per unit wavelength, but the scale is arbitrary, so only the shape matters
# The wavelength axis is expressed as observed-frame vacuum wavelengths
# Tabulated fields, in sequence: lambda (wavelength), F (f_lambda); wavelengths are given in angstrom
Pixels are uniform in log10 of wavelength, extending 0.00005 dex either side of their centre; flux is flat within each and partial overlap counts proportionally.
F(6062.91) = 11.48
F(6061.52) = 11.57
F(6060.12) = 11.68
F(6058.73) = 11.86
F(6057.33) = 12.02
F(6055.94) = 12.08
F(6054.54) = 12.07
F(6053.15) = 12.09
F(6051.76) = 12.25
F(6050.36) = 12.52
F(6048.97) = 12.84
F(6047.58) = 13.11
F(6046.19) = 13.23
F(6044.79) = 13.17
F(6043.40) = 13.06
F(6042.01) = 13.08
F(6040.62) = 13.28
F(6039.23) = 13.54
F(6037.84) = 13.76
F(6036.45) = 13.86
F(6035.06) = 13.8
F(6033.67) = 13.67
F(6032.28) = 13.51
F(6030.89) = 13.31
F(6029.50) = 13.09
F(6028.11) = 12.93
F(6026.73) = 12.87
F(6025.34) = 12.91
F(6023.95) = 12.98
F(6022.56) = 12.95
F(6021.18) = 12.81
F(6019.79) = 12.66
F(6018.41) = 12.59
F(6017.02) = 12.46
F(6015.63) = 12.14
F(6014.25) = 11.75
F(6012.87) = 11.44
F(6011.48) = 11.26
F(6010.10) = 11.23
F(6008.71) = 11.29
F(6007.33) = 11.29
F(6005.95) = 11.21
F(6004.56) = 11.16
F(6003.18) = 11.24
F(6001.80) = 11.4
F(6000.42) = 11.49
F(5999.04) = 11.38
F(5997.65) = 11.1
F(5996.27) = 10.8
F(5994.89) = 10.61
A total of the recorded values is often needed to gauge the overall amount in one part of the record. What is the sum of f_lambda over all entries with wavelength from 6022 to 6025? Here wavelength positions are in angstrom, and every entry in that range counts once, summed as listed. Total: 26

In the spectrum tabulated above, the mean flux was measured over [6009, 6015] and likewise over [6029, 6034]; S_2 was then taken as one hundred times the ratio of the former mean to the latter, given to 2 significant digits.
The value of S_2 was 85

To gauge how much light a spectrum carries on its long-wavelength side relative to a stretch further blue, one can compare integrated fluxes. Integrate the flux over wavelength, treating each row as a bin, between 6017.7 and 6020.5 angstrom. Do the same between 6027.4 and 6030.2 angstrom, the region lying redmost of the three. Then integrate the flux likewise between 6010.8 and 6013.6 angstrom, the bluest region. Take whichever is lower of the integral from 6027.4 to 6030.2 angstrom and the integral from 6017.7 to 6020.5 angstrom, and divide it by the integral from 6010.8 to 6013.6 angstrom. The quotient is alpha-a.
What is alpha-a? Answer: 1.11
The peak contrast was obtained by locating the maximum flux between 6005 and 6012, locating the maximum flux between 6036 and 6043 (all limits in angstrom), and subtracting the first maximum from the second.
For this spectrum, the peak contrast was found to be 2.6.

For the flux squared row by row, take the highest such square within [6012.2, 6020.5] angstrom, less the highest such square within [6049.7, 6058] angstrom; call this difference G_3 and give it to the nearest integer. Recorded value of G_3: 4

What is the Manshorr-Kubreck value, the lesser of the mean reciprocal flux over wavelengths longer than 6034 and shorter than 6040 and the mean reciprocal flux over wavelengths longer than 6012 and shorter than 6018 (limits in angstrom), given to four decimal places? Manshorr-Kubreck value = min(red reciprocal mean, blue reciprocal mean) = 0.0728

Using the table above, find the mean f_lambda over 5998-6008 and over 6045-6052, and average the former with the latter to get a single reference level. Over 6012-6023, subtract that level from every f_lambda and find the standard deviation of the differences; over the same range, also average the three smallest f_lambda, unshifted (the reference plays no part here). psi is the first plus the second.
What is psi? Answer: 12.3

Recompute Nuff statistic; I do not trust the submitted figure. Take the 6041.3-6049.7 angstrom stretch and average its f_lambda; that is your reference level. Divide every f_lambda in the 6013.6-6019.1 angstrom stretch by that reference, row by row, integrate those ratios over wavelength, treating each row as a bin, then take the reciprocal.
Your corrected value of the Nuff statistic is 0.19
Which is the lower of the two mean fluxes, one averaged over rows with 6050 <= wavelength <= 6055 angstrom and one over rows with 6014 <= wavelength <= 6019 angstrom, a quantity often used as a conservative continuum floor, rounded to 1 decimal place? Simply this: 12.2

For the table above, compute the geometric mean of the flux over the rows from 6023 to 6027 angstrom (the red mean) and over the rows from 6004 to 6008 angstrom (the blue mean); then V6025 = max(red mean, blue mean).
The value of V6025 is 12.9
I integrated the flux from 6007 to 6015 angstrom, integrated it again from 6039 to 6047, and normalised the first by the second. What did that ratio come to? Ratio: 0.86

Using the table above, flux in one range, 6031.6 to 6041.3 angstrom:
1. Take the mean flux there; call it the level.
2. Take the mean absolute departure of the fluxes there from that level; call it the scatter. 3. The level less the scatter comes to 13.5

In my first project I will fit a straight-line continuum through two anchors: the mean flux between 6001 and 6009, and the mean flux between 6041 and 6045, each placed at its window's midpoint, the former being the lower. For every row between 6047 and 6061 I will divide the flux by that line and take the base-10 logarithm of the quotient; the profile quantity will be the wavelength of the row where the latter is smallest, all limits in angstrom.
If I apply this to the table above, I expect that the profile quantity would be 6060.12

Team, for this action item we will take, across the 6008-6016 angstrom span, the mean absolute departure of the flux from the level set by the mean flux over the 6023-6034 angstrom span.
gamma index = 1.6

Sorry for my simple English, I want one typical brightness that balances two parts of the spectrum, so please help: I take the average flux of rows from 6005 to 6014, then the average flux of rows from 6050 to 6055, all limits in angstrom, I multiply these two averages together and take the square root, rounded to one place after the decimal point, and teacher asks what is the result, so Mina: 11.8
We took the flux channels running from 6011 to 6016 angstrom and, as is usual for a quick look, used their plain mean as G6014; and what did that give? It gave 11.6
